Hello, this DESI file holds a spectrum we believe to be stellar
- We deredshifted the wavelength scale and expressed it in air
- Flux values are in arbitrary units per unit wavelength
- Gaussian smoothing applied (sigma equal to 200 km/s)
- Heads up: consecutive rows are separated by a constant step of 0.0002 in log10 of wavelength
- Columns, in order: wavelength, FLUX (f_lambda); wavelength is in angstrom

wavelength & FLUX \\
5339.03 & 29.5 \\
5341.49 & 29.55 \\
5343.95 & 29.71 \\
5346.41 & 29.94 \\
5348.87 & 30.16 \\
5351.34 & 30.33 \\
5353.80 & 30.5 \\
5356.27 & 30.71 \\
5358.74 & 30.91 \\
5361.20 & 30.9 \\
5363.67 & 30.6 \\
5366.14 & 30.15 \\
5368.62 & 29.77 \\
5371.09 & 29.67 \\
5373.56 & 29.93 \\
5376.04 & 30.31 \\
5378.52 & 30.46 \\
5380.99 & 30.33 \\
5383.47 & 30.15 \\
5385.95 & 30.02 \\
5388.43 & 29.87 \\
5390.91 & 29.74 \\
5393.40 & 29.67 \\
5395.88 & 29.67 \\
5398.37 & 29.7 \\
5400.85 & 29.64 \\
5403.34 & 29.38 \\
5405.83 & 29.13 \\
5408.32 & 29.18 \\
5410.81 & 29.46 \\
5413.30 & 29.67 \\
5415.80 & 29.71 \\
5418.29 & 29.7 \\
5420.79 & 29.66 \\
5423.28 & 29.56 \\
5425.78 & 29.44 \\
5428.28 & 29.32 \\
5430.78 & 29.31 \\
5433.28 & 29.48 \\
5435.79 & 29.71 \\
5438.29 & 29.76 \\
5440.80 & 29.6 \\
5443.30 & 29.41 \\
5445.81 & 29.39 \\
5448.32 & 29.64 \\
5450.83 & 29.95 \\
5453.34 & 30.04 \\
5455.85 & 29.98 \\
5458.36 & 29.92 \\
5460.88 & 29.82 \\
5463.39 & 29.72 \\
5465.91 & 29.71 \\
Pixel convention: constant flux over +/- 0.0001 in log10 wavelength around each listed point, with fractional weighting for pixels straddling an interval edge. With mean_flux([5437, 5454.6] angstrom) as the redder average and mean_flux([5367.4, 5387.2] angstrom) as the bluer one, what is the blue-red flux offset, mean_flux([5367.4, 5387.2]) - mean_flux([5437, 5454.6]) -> 0.40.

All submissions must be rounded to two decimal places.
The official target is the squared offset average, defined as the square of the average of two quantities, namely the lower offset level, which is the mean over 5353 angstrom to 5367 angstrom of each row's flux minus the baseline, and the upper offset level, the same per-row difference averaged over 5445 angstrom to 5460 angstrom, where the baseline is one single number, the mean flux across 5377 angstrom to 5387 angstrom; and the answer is 0.00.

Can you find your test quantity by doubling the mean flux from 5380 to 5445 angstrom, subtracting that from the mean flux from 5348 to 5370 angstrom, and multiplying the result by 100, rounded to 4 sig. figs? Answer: -2880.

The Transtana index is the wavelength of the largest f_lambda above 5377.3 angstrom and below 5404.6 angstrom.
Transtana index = 5378.52 angstrom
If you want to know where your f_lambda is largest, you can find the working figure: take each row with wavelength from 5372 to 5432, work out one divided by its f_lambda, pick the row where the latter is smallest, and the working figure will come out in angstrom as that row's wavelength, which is 5378.52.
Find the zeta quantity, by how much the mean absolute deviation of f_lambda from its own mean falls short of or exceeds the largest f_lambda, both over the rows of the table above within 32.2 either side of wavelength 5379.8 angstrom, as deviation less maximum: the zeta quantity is -30.5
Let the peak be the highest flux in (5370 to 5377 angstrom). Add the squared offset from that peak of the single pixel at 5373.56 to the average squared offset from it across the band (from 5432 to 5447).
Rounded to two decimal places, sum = 0.73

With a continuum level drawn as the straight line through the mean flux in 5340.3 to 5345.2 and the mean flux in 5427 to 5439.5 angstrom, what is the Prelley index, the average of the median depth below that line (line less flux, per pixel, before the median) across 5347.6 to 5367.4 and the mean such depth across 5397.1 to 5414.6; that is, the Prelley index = -0.42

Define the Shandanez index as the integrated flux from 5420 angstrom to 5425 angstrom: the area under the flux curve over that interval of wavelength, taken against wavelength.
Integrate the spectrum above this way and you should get 148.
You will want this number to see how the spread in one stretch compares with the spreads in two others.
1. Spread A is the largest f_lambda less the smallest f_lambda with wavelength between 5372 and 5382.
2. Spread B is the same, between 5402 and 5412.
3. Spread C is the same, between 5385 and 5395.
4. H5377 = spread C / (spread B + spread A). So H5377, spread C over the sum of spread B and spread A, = 0.4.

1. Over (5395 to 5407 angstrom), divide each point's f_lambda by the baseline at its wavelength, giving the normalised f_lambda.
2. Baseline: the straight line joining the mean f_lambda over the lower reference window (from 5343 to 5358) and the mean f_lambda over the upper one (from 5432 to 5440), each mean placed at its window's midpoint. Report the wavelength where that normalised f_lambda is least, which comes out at 5405.83 angstrom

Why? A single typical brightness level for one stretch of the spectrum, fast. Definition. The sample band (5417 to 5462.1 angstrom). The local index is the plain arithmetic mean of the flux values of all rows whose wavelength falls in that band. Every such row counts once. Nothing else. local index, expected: 29.6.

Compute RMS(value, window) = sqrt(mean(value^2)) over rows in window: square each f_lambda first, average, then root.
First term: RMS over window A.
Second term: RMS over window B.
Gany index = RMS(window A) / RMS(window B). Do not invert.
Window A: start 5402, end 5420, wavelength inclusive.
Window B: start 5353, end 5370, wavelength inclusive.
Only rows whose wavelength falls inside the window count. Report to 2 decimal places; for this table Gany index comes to 0.97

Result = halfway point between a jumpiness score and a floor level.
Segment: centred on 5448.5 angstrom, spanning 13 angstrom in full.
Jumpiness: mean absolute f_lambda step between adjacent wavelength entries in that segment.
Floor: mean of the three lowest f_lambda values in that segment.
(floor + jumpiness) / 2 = 14.8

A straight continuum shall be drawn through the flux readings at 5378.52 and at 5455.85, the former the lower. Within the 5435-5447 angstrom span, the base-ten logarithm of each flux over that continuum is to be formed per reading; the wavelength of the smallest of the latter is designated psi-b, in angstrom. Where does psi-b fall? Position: 5445.81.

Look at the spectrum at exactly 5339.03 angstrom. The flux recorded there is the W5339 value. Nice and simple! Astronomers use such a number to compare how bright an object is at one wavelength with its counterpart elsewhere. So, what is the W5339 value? 29.5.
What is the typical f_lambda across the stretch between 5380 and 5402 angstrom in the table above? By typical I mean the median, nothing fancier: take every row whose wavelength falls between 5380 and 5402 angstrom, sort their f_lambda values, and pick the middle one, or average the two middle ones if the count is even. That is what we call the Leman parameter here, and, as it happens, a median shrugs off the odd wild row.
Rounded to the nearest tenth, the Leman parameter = 29.7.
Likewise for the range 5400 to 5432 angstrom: 29.5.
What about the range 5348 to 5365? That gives 30.6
